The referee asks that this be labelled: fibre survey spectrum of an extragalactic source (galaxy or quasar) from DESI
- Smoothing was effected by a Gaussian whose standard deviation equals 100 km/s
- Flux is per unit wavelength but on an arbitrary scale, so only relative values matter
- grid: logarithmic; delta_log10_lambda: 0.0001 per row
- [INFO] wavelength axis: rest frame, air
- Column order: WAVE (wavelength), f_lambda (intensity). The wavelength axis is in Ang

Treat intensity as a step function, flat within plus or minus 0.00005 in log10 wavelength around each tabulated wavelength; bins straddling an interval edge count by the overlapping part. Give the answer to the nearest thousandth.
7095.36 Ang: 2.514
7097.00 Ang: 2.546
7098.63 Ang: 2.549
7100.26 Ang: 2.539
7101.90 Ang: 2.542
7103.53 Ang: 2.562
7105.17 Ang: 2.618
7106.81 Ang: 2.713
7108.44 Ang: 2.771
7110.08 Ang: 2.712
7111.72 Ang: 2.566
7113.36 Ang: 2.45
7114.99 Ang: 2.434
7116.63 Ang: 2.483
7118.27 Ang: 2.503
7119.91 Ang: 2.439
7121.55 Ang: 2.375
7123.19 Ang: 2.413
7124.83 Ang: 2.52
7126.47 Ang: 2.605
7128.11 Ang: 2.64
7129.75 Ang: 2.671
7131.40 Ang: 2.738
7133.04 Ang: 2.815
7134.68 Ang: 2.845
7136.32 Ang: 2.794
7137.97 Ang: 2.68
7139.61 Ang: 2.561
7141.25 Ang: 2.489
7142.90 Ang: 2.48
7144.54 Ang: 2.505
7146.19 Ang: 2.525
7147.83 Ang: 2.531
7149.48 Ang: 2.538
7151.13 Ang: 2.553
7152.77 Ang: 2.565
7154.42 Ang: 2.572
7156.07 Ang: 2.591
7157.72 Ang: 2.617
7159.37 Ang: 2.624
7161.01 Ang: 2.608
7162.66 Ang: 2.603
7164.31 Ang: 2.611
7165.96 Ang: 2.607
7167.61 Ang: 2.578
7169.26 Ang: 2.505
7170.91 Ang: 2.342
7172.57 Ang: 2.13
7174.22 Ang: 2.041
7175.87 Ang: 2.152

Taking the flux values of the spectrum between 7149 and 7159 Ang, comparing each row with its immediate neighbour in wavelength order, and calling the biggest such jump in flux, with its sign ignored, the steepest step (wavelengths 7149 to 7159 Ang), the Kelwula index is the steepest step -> 0.026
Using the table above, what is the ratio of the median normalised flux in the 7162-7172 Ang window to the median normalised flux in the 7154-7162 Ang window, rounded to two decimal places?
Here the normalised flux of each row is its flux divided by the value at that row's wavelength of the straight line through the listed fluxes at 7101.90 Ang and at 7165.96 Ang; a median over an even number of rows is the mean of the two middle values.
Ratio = 0.99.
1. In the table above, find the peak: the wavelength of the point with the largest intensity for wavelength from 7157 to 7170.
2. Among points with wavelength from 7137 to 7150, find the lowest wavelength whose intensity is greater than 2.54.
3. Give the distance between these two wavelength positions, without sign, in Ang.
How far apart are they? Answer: 21.4 Ang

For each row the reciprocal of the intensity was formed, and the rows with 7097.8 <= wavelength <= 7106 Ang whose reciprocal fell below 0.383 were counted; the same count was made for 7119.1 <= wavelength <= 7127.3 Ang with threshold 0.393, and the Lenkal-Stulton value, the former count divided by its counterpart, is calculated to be 1.00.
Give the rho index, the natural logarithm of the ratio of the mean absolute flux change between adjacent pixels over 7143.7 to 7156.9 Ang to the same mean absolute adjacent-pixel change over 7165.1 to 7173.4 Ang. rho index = -2.3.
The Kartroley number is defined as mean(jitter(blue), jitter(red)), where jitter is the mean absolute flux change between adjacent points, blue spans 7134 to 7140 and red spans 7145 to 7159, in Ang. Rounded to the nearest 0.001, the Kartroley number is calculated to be 0.054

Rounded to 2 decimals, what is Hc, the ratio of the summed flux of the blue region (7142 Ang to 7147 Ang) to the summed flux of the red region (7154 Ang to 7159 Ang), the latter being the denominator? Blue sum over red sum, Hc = 0.97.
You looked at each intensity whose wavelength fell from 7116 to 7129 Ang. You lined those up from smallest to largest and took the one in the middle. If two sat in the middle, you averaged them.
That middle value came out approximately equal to 2.49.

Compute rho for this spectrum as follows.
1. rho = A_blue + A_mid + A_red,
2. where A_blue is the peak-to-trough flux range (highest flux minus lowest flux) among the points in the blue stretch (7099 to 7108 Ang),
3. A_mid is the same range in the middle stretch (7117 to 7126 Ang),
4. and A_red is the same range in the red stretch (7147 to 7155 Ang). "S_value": 0.36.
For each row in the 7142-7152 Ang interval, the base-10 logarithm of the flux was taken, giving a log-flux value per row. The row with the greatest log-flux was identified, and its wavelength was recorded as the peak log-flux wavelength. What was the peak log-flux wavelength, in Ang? 7151.13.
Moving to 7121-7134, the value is 7133.04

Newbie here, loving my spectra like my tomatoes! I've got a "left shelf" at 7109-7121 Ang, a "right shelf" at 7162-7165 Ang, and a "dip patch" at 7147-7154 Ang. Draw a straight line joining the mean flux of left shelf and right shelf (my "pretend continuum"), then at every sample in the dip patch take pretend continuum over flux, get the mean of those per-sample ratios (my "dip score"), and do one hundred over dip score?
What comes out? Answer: 99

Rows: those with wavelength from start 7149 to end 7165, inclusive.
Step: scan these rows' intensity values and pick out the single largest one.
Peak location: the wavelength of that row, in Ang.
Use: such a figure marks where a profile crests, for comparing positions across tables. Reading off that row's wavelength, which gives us 7159.37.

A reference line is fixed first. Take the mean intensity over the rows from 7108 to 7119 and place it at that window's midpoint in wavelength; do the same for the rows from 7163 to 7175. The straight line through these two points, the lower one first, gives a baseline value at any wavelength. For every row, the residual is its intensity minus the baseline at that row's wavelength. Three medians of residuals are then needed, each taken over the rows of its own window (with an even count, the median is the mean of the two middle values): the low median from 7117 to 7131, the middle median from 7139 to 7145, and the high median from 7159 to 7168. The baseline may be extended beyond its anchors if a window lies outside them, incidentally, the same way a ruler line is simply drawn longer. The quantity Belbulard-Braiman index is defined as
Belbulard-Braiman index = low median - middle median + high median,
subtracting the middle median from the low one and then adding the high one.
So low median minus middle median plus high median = 0.14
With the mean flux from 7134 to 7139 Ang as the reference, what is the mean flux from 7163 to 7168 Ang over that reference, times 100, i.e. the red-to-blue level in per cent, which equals 94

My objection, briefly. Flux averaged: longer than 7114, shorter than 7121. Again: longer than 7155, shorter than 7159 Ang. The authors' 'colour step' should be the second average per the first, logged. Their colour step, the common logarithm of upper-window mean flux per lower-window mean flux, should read 0.024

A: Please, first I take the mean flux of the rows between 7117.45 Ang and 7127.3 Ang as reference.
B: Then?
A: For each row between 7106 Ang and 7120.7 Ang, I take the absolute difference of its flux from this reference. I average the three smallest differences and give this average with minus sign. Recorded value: -0.020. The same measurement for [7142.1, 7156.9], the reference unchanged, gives -0.027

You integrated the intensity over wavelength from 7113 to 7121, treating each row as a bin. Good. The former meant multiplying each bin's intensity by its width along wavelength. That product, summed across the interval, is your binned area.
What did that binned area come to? 20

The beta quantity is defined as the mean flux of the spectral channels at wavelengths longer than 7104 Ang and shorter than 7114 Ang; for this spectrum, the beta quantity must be 2.64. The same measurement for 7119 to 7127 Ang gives 2.47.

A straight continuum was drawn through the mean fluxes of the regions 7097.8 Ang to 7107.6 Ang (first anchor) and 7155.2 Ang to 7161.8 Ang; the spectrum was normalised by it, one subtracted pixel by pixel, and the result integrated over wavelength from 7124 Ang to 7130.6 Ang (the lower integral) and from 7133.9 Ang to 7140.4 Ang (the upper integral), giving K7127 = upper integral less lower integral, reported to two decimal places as 0.27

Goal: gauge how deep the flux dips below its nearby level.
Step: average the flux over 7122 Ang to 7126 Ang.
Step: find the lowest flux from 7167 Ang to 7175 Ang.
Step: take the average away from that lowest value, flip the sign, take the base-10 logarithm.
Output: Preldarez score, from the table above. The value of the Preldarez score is -0.37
